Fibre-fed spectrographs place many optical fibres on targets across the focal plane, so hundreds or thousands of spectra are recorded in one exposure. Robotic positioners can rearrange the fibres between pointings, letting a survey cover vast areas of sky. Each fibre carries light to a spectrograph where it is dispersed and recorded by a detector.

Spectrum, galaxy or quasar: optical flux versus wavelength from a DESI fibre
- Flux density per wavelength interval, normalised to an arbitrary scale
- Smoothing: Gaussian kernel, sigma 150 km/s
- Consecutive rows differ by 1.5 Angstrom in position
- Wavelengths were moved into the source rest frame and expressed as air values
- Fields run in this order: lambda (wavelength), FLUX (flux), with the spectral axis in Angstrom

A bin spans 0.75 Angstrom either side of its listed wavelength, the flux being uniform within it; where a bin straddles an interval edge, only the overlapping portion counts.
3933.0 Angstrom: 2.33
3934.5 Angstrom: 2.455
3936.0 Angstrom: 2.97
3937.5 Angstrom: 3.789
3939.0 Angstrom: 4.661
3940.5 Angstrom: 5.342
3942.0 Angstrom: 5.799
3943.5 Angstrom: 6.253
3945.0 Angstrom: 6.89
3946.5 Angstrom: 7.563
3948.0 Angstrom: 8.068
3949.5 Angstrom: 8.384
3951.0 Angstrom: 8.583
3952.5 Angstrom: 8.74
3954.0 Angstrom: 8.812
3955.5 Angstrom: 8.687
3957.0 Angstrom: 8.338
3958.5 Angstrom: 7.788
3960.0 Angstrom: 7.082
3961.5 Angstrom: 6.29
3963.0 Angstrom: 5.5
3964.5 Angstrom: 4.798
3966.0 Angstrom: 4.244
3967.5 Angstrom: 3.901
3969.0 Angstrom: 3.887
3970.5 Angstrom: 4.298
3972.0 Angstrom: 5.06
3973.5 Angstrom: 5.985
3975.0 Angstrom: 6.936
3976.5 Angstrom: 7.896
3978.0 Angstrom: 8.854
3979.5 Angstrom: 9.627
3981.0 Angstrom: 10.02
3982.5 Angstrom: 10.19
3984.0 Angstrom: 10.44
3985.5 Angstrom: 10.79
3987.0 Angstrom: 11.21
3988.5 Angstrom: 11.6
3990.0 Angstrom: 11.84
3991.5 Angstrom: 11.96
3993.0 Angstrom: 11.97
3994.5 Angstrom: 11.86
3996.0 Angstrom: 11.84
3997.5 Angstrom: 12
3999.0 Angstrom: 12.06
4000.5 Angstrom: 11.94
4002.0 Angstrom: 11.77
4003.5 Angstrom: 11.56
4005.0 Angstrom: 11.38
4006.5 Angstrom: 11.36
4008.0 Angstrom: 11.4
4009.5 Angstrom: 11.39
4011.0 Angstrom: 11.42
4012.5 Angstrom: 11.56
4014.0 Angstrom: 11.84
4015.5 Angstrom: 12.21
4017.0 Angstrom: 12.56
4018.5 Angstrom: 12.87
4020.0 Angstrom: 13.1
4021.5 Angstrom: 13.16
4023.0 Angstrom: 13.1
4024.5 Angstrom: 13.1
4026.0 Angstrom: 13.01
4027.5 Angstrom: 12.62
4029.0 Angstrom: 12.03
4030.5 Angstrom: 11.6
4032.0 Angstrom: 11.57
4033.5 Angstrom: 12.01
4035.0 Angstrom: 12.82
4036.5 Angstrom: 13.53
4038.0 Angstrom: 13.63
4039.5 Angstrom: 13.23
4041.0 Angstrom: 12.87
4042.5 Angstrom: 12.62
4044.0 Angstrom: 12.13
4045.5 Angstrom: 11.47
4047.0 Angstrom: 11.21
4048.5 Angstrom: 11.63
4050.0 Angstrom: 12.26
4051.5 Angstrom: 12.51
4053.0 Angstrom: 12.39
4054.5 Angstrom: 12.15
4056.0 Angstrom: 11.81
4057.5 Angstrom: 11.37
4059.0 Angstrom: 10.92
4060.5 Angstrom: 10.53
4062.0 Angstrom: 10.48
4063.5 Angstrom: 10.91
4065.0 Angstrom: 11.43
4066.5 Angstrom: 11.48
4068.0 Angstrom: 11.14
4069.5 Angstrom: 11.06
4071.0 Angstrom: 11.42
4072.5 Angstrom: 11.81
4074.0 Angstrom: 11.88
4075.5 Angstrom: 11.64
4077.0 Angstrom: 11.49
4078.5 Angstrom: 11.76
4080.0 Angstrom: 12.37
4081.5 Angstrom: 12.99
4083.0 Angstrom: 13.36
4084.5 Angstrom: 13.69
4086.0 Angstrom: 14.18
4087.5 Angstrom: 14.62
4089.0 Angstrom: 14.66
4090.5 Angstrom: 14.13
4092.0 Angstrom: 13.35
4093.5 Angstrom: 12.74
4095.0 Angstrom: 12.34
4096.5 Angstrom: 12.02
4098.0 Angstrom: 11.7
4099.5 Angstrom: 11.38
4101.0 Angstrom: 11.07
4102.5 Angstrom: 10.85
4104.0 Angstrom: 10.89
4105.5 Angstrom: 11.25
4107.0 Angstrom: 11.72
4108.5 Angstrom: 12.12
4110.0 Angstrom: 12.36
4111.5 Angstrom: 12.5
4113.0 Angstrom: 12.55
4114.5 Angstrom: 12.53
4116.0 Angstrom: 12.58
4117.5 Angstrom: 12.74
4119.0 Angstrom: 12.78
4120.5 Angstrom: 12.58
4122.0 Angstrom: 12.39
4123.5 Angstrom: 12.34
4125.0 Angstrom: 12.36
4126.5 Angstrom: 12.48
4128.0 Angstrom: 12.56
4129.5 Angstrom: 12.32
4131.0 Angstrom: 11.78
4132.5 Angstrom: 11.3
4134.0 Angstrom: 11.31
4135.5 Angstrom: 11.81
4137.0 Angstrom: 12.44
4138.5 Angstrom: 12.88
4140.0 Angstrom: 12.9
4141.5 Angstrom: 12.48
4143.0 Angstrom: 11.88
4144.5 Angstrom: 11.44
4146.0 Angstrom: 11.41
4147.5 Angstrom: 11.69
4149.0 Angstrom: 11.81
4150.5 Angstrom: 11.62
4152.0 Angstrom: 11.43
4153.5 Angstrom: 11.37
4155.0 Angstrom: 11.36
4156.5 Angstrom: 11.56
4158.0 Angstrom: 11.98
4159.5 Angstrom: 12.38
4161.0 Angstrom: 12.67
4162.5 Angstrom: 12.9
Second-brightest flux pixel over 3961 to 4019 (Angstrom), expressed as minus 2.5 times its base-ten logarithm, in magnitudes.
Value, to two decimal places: -2.75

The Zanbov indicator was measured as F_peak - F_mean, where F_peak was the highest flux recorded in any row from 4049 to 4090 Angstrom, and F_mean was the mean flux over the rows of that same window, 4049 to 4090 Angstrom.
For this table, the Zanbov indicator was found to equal 2.6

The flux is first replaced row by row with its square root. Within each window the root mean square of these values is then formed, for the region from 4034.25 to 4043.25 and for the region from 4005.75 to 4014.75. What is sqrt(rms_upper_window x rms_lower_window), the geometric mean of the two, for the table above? 3.50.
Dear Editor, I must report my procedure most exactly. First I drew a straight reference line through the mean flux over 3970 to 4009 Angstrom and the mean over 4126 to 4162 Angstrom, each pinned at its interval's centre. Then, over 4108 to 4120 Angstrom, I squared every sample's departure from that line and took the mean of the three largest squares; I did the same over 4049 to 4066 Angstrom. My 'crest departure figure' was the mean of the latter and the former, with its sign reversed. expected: -1.6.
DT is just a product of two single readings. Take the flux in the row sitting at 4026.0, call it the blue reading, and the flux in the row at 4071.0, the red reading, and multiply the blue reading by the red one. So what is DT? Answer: 149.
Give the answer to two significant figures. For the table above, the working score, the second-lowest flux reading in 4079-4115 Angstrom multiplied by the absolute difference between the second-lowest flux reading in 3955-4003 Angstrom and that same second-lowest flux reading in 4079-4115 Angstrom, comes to 76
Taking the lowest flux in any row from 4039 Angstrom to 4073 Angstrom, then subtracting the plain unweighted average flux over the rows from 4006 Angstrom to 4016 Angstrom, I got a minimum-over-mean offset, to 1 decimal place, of -1.1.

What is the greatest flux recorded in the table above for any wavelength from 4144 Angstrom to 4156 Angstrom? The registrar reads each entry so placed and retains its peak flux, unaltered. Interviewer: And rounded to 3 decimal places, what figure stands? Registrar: 11.810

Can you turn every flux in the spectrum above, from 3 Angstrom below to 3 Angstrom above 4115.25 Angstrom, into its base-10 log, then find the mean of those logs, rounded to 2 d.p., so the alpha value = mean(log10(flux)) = 1.10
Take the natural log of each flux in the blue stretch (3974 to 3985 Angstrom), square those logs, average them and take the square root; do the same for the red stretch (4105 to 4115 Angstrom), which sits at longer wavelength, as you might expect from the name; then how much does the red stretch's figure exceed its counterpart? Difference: 0.29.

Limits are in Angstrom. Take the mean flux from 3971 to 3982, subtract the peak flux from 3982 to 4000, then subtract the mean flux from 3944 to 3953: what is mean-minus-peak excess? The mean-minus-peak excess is -12.3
